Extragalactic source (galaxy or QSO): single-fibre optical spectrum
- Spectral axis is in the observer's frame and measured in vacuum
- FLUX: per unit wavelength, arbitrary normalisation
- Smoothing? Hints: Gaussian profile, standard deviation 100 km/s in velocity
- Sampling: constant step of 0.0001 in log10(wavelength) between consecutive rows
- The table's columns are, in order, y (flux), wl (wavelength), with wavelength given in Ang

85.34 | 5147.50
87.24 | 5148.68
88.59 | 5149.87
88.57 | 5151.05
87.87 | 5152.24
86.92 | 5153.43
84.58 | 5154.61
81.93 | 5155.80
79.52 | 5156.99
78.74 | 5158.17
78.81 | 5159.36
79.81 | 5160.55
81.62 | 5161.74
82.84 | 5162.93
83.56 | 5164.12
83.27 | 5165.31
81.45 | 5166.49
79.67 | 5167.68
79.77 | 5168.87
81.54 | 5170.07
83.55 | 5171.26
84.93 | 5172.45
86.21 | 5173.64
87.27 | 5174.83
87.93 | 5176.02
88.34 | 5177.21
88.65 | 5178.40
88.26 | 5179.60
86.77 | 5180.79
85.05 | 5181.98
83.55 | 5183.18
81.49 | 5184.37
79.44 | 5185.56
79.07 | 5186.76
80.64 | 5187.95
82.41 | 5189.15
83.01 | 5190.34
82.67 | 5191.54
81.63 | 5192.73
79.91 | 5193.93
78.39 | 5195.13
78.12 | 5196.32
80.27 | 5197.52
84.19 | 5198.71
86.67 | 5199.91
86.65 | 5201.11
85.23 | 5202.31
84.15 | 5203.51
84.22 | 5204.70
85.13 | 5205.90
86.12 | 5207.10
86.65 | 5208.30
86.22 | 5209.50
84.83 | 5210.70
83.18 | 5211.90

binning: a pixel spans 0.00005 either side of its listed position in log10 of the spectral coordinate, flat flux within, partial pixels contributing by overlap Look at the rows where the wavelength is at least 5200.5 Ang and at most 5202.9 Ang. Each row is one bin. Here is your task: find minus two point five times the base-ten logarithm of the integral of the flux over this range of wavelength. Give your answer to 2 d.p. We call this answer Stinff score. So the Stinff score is -5.78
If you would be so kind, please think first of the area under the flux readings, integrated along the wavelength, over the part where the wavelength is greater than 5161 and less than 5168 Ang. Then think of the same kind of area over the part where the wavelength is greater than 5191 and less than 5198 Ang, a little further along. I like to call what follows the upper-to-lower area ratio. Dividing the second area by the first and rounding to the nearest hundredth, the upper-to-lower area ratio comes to 0.98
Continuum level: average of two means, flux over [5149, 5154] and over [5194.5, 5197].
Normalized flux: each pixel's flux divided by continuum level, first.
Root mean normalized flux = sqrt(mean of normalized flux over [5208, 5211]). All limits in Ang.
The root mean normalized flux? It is 1.017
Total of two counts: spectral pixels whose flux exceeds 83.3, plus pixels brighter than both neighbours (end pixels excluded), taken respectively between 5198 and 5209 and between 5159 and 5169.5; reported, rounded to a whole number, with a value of 10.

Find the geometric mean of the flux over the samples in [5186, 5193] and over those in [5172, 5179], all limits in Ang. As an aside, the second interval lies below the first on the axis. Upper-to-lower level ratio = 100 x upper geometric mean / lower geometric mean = 93.5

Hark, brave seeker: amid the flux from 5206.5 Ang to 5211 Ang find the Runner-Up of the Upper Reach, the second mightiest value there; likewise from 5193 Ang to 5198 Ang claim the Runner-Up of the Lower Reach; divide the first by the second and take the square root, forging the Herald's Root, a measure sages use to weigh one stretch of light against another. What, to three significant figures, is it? 1.04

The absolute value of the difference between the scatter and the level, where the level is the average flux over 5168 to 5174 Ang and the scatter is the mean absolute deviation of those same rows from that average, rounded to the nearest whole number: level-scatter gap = 81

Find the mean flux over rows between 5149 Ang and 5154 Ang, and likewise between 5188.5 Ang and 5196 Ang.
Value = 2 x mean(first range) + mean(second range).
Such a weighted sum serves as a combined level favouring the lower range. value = 257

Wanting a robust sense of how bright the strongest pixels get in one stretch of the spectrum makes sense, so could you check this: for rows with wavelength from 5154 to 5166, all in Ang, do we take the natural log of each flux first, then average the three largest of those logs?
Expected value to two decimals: 4.43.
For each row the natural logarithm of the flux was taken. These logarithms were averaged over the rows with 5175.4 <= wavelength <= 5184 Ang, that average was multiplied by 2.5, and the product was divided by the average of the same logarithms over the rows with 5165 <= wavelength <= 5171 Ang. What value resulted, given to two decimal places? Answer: 2.54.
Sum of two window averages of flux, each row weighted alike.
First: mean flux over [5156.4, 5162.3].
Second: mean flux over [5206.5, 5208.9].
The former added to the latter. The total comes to 166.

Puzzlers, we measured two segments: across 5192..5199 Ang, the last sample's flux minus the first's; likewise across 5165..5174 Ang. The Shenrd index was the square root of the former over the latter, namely 0.93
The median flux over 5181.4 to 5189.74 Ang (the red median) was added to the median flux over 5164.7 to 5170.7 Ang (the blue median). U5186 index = 162.9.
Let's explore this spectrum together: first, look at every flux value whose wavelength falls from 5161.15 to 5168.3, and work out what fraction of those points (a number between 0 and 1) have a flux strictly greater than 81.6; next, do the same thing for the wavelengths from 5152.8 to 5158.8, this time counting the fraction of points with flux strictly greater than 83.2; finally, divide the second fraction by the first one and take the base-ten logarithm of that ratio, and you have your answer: -0.2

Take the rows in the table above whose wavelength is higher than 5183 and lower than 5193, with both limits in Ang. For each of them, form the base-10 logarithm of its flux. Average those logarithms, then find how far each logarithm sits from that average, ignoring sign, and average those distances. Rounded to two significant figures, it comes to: 0.0066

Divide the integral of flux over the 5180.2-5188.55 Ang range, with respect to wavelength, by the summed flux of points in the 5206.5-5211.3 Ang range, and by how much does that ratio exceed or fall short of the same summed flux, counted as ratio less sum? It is -342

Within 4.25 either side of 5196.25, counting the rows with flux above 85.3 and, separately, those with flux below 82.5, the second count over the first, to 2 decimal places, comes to 5.00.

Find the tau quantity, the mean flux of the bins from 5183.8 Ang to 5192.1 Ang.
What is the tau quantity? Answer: 81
